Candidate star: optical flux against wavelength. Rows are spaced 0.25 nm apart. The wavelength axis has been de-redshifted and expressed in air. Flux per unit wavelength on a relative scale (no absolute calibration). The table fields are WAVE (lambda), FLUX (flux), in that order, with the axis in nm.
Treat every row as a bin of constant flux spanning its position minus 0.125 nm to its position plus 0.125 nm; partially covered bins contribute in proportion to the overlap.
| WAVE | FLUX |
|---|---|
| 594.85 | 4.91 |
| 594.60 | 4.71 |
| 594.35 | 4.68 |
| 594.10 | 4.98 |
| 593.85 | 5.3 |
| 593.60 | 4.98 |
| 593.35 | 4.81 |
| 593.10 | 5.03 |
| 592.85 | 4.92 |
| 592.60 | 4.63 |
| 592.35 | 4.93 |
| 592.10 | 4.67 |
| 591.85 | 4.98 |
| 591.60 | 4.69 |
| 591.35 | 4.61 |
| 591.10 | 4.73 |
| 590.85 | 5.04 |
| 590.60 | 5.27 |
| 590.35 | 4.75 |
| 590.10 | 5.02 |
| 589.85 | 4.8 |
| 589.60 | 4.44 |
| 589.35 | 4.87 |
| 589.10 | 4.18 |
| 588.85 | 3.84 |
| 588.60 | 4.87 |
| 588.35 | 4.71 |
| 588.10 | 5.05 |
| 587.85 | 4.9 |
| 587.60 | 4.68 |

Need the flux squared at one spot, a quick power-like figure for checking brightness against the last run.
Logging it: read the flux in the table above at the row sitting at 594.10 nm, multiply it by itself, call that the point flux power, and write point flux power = 24.8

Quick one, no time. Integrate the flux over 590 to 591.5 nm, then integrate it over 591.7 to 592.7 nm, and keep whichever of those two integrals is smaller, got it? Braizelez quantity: 4.8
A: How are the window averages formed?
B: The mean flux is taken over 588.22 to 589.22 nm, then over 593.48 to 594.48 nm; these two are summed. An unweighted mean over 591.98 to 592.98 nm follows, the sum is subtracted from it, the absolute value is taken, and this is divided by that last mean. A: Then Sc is 0.96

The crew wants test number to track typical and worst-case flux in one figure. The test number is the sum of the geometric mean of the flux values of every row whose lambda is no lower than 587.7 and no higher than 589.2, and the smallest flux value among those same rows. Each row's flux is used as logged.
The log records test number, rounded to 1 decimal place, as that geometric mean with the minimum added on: 8.4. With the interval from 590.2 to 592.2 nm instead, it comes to 9.4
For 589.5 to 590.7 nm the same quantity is 9.3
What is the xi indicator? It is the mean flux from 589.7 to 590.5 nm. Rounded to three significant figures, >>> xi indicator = 4.86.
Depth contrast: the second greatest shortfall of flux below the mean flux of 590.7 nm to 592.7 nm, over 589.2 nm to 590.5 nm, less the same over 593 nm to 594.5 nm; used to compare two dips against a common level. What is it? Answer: 0.1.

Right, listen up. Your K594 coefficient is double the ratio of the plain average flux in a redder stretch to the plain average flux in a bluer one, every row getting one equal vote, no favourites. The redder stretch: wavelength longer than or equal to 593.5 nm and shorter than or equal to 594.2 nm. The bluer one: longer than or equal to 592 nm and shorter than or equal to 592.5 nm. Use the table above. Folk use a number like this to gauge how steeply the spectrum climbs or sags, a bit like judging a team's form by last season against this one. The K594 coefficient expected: 2.12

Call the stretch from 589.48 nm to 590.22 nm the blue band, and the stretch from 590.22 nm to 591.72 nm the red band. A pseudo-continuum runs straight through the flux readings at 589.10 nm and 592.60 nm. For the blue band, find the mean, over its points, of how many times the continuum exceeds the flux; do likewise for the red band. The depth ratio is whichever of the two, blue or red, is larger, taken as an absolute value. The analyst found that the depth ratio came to 0.914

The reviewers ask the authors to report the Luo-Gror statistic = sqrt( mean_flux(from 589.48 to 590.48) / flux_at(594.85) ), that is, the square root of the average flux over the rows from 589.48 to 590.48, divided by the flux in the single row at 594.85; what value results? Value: 0.98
